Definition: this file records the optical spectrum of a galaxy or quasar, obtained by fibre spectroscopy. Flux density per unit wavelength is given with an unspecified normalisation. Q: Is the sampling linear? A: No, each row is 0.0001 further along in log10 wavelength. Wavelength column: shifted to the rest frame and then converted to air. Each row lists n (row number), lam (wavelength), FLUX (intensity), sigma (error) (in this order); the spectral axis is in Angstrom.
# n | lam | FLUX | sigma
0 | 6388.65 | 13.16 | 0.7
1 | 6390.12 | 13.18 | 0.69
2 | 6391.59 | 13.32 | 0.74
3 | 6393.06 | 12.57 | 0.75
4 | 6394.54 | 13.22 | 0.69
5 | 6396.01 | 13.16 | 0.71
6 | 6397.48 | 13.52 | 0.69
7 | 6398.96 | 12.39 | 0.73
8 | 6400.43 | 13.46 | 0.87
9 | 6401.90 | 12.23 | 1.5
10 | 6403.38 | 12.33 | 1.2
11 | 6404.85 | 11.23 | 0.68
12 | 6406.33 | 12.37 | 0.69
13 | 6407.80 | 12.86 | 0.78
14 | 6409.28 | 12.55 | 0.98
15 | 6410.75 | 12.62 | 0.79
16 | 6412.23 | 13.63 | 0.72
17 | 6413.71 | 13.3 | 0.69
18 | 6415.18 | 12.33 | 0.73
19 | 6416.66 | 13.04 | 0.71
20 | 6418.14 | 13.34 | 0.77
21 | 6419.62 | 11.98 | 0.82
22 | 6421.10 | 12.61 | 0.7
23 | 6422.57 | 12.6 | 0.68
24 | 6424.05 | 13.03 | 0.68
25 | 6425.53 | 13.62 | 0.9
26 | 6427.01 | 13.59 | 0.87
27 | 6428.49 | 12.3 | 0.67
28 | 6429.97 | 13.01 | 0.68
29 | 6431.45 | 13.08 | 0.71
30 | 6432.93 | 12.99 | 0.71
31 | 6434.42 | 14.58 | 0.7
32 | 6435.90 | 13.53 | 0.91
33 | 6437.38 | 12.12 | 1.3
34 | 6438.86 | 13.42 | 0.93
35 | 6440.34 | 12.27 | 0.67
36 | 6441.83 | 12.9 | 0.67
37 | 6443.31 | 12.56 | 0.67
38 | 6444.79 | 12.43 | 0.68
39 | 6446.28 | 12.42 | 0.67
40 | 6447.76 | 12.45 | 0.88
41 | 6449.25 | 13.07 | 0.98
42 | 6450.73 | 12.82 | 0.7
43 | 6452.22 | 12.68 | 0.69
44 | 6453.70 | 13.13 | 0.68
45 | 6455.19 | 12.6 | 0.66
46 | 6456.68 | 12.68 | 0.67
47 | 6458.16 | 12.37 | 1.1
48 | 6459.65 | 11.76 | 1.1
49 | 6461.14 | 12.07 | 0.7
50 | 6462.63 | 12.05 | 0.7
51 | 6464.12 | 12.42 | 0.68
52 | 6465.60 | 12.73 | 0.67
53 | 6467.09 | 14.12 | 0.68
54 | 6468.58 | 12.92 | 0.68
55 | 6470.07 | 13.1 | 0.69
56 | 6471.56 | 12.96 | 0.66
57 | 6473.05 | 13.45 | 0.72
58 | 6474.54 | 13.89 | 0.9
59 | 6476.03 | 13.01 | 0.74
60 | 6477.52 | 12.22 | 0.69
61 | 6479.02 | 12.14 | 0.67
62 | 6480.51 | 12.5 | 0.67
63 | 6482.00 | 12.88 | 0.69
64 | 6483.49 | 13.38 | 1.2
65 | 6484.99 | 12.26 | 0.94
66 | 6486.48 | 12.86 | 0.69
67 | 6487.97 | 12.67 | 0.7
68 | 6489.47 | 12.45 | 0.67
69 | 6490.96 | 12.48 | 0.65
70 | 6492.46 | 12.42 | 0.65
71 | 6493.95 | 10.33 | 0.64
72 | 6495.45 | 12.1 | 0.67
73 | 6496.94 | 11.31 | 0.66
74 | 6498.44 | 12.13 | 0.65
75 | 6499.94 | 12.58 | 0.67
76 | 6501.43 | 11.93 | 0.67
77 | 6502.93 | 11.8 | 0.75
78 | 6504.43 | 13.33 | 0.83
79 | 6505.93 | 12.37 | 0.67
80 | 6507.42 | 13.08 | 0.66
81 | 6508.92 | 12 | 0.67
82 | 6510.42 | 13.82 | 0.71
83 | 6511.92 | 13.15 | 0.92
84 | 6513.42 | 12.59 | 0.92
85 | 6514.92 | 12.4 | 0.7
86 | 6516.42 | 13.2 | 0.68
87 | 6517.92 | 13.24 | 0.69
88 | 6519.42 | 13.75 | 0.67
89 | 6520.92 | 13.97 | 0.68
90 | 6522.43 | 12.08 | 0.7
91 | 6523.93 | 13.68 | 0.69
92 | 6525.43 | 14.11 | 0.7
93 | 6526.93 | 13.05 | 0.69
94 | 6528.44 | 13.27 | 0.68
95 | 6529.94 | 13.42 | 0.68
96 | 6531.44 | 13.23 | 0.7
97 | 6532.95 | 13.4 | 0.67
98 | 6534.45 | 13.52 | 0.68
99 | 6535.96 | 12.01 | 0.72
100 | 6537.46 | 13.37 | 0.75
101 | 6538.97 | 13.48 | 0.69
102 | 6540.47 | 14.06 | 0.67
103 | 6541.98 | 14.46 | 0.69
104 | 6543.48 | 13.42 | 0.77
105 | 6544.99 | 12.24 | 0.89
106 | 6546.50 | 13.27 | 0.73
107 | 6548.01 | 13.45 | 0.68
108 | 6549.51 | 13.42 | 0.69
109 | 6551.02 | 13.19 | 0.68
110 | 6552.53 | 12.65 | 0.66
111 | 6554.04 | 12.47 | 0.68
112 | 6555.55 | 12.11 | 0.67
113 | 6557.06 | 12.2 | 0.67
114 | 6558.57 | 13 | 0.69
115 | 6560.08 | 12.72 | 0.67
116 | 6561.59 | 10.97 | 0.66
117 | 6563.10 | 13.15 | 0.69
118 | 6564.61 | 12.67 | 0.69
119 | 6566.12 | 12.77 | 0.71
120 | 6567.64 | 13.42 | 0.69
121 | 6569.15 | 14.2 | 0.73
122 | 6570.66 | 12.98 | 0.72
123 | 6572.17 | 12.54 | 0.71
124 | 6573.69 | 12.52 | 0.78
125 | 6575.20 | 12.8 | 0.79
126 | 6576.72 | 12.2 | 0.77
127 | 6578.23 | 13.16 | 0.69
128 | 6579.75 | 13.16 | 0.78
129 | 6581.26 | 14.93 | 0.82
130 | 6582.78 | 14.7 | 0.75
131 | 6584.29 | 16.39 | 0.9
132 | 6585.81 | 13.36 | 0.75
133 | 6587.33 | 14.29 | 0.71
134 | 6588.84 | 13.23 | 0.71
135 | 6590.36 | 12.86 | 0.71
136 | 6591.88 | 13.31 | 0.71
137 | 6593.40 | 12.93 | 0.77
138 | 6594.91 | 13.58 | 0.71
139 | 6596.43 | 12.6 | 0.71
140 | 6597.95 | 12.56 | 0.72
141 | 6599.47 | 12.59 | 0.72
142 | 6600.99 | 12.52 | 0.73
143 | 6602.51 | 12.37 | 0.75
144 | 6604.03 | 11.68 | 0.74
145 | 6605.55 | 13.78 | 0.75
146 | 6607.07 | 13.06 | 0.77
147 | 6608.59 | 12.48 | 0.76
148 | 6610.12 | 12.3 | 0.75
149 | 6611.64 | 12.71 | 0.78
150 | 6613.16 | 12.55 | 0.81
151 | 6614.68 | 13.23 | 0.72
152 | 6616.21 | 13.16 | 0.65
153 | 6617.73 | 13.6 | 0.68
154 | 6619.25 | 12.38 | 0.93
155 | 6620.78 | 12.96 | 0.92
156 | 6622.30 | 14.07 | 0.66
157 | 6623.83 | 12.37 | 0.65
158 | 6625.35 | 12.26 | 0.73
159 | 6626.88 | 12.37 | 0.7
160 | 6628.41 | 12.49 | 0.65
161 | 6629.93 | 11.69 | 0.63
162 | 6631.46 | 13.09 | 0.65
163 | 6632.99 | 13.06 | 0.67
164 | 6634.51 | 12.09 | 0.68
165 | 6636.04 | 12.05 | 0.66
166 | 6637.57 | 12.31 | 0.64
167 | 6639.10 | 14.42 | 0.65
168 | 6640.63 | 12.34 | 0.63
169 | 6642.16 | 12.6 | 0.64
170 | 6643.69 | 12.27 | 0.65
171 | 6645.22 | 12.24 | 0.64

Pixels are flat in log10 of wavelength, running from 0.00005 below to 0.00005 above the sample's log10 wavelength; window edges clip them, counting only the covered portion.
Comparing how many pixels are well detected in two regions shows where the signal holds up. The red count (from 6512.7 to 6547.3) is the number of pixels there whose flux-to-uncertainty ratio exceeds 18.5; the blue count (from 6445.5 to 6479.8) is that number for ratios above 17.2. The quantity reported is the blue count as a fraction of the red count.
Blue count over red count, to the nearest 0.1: 1.2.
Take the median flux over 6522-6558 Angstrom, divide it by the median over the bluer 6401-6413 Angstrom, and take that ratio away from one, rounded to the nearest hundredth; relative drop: -0.07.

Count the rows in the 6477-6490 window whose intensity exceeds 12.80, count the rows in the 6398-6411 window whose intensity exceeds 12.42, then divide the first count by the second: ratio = 0.75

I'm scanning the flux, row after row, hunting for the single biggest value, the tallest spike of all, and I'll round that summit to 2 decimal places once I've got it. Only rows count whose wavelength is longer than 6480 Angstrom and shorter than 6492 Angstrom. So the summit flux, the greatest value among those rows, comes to 13.38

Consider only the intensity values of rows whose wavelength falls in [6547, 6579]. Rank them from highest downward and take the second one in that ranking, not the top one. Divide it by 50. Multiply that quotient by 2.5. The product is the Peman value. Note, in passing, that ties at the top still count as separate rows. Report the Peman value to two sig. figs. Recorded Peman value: 0.67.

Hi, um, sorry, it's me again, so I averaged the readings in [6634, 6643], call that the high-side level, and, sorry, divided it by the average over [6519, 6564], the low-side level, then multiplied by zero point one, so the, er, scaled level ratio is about 0.096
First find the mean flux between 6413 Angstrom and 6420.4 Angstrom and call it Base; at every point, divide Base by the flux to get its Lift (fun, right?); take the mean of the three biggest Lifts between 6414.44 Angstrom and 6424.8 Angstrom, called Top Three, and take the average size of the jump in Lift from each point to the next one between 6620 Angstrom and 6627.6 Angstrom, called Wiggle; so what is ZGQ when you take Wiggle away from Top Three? 0.985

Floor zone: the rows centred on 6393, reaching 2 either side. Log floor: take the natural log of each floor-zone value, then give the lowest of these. 2.53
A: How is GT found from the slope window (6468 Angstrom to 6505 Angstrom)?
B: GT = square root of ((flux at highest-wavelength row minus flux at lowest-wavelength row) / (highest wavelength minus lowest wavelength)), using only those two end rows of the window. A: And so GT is 0.107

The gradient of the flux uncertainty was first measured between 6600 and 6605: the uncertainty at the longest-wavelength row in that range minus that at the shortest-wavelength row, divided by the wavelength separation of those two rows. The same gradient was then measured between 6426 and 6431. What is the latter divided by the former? -20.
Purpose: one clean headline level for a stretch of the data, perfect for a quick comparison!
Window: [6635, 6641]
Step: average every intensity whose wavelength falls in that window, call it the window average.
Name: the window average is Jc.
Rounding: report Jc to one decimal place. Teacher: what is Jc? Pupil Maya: 12.8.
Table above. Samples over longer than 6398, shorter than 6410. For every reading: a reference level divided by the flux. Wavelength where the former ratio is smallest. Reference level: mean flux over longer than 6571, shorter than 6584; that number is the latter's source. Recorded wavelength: 6400.43 Angstrom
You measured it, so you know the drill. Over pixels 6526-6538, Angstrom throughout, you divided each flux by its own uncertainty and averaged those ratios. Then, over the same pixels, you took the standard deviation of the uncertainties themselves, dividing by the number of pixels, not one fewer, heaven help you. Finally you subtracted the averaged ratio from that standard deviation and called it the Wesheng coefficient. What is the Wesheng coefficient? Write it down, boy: -18.9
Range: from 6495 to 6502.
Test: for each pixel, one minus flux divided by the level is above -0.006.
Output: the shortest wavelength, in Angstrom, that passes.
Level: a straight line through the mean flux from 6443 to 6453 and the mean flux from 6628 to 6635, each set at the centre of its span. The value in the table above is 6495.45 Angstrom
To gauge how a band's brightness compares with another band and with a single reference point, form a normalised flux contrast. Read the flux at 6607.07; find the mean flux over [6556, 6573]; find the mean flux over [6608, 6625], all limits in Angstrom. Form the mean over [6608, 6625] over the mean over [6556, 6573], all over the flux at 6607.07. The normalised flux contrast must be 0.0772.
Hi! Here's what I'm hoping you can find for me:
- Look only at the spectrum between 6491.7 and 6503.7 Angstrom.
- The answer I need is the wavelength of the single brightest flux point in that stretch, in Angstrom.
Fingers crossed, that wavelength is 6499.94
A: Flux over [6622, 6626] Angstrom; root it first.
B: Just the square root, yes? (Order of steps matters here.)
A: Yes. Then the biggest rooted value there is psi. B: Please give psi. 3.75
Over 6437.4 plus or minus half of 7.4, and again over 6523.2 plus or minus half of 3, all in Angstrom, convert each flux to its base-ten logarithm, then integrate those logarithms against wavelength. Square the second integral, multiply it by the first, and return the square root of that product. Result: 10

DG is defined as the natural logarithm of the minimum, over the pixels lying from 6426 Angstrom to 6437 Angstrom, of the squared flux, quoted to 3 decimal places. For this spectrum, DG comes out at 5.019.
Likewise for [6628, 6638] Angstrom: 4.917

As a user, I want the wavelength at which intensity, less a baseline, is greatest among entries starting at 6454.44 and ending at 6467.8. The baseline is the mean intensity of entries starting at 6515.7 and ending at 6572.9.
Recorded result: 6467.09 Angstrom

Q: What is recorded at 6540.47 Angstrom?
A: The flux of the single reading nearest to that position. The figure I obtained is 14.06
